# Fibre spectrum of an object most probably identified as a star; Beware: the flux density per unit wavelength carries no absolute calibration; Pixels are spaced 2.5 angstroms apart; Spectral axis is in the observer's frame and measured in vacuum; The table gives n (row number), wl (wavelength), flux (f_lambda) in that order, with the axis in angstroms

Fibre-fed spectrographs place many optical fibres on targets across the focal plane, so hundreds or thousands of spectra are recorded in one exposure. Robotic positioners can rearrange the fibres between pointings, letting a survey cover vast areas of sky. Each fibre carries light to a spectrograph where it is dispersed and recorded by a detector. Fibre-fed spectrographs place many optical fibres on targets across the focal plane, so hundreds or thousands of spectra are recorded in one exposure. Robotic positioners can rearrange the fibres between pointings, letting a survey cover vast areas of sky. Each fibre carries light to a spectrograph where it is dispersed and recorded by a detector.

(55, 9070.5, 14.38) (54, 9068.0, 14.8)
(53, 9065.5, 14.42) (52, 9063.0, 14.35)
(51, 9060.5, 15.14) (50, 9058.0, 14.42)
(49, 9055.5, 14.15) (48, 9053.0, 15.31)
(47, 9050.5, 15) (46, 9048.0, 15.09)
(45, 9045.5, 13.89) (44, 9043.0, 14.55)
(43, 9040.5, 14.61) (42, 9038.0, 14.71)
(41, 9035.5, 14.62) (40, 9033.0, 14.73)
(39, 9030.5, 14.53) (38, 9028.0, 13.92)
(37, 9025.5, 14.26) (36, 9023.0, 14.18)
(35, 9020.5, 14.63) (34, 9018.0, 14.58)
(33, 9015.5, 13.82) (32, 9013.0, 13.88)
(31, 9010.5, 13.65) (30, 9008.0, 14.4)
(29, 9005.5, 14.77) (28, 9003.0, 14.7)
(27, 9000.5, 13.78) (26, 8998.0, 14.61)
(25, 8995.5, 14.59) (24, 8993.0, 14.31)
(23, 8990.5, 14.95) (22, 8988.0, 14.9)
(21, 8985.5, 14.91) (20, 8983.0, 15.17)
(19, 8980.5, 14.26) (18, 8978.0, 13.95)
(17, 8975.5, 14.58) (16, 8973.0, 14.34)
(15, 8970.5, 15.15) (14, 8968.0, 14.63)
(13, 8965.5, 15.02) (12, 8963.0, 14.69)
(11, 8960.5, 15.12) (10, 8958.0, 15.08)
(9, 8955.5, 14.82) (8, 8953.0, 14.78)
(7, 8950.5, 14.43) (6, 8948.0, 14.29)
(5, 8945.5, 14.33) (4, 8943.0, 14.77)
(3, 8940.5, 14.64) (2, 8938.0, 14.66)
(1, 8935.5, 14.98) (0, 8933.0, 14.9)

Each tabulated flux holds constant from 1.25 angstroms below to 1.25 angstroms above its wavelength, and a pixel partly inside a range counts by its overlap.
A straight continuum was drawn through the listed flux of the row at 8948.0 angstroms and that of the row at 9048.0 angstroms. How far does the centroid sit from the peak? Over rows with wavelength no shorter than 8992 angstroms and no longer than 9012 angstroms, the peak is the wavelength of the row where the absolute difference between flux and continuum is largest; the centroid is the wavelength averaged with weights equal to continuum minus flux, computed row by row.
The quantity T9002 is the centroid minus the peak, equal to -6.3 angstroms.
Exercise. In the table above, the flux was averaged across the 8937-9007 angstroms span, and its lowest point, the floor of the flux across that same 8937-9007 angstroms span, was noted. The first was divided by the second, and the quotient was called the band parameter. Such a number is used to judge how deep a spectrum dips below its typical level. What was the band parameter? 1.06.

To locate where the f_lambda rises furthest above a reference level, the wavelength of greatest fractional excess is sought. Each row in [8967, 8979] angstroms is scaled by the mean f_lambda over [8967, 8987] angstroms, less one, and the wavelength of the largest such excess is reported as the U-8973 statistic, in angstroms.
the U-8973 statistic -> 8970.5 angstroms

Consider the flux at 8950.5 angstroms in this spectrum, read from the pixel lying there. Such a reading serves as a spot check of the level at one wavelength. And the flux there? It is 14.43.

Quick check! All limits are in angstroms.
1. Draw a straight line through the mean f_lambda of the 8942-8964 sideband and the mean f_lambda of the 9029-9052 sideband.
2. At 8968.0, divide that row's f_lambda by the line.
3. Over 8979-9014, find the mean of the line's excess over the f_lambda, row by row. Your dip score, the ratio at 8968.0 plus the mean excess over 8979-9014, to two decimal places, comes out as 1.17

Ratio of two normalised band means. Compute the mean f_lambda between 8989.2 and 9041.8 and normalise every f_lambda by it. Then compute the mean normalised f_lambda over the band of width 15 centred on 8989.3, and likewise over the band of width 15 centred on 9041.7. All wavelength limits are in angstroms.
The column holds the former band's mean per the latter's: 1.02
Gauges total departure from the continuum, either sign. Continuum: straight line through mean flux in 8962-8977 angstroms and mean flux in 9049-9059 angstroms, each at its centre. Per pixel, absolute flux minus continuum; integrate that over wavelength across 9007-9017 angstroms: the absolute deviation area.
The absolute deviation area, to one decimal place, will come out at 7.9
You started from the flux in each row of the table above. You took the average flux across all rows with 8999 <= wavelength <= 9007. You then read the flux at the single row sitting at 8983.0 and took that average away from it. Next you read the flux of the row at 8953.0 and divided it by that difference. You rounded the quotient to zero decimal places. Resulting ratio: 20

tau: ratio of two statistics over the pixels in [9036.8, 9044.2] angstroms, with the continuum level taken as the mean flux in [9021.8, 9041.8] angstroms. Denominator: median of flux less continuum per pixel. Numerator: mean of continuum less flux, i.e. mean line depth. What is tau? -1.1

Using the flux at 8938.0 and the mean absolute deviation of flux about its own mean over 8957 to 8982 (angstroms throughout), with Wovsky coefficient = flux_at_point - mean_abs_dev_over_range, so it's 14.33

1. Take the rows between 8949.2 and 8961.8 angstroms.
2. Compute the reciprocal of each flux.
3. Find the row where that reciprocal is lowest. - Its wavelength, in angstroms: 8960.5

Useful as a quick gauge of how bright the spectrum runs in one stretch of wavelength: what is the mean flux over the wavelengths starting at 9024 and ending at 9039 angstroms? 14.5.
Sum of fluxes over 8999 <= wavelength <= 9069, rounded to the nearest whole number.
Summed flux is 405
